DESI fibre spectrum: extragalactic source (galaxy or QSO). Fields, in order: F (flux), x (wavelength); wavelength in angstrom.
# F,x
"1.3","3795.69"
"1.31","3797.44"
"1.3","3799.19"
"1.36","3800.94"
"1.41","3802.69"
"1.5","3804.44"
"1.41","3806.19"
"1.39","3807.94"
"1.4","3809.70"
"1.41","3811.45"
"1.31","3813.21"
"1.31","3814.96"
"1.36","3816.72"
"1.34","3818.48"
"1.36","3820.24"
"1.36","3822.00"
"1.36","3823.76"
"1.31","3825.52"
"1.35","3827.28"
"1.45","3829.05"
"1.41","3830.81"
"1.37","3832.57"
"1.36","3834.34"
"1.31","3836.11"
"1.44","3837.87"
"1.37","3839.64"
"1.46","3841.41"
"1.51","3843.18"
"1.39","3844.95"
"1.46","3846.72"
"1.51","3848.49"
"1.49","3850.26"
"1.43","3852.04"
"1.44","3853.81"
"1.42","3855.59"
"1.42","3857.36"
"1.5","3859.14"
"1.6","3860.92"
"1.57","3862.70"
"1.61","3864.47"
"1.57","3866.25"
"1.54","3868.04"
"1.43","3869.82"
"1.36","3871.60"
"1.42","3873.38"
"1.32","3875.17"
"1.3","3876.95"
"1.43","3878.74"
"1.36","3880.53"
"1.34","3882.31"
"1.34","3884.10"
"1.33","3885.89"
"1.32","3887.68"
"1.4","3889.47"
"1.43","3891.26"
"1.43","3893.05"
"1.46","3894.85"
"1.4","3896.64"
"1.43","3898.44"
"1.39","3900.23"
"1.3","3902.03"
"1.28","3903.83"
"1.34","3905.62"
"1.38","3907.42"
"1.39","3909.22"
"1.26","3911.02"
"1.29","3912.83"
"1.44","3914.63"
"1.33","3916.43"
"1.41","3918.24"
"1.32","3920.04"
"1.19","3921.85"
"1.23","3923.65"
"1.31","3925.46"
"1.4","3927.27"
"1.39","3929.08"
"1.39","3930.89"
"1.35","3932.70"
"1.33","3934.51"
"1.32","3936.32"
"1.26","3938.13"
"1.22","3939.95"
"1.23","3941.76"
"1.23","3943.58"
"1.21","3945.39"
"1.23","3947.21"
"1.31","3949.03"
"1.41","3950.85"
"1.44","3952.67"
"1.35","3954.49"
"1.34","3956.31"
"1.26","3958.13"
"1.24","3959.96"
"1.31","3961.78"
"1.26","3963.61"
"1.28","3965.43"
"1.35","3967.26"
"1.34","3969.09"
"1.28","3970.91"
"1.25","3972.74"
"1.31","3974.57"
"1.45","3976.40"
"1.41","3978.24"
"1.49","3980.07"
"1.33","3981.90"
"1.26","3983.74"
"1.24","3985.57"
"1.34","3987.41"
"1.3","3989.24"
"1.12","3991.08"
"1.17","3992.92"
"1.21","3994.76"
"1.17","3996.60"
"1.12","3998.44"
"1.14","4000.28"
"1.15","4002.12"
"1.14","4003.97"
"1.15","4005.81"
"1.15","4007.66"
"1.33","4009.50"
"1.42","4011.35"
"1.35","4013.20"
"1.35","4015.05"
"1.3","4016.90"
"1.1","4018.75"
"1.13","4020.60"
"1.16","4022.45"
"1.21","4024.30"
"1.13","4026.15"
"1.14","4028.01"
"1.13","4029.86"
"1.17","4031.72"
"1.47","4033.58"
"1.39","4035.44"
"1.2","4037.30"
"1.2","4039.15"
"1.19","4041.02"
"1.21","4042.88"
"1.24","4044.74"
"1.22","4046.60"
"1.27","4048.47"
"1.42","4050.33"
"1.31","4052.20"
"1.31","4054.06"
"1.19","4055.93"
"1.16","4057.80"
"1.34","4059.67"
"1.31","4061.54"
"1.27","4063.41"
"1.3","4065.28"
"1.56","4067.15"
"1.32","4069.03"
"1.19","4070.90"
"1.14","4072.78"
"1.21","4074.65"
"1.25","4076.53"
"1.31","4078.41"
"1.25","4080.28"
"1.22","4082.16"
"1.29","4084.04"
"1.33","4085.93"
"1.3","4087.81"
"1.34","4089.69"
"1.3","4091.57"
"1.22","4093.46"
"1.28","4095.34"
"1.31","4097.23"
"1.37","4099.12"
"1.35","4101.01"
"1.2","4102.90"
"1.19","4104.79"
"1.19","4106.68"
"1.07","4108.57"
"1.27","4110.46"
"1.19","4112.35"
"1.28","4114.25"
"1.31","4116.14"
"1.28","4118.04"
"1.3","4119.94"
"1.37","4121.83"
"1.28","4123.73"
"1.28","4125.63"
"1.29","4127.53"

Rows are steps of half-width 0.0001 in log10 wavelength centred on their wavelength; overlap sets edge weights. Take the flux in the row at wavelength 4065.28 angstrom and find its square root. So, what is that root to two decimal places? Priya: 1.14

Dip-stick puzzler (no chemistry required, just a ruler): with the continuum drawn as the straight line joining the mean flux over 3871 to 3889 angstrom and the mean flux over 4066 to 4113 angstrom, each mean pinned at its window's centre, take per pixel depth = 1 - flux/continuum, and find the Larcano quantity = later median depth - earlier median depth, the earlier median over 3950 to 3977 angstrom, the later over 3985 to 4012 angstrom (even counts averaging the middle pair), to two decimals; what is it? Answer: 0.10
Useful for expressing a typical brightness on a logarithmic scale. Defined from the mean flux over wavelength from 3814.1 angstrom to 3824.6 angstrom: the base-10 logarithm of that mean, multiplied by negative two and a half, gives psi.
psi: -0.324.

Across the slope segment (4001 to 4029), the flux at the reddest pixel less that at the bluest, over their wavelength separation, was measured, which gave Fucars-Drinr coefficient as 0.000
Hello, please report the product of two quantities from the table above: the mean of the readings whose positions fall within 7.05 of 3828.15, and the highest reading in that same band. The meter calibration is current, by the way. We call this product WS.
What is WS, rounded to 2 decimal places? 1.99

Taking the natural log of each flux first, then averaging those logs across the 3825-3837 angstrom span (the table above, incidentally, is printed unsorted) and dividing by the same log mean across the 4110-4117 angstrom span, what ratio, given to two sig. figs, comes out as 1.3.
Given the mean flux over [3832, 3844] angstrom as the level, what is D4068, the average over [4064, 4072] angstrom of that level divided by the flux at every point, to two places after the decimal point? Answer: 1.06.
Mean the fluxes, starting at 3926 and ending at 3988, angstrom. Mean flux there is 1.32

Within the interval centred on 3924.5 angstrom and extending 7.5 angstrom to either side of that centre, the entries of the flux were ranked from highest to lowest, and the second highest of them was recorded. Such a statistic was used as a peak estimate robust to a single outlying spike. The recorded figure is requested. 1.4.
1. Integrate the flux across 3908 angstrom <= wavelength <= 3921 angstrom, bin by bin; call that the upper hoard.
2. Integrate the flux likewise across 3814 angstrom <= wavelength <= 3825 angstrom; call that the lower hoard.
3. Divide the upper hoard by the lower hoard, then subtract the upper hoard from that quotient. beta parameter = -16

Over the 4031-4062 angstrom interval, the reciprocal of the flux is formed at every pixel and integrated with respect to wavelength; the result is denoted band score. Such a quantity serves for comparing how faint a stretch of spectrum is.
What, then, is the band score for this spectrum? 25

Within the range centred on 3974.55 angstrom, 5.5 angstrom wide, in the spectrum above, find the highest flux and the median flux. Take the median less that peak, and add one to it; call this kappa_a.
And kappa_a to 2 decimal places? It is 0.86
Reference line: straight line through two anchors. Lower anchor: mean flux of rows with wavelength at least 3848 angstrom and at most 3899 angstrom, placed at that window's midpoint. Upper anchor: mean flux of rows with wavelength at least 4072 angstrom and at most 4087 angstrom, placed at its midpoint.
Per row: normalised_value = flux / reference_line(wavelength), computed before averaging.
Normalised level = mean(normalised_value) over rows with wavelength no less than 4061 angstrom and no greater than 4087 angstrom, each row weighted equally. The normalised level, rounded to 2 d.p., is 1.02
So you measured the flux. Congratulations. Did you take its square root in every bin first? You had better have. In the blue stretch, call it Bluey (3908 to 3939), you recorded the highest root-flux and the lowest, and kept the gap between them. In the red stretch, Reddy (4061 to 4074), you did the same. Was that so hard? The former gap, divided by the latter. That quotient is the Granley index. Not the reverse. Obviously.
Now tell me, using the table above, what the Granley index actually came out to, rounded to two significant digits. 0.60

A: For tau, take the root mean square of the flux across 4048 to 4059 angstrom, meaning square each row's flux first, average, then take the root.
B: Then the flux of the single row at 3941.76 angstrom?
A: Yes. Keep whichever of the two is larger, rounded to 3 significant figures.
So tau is 1.28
